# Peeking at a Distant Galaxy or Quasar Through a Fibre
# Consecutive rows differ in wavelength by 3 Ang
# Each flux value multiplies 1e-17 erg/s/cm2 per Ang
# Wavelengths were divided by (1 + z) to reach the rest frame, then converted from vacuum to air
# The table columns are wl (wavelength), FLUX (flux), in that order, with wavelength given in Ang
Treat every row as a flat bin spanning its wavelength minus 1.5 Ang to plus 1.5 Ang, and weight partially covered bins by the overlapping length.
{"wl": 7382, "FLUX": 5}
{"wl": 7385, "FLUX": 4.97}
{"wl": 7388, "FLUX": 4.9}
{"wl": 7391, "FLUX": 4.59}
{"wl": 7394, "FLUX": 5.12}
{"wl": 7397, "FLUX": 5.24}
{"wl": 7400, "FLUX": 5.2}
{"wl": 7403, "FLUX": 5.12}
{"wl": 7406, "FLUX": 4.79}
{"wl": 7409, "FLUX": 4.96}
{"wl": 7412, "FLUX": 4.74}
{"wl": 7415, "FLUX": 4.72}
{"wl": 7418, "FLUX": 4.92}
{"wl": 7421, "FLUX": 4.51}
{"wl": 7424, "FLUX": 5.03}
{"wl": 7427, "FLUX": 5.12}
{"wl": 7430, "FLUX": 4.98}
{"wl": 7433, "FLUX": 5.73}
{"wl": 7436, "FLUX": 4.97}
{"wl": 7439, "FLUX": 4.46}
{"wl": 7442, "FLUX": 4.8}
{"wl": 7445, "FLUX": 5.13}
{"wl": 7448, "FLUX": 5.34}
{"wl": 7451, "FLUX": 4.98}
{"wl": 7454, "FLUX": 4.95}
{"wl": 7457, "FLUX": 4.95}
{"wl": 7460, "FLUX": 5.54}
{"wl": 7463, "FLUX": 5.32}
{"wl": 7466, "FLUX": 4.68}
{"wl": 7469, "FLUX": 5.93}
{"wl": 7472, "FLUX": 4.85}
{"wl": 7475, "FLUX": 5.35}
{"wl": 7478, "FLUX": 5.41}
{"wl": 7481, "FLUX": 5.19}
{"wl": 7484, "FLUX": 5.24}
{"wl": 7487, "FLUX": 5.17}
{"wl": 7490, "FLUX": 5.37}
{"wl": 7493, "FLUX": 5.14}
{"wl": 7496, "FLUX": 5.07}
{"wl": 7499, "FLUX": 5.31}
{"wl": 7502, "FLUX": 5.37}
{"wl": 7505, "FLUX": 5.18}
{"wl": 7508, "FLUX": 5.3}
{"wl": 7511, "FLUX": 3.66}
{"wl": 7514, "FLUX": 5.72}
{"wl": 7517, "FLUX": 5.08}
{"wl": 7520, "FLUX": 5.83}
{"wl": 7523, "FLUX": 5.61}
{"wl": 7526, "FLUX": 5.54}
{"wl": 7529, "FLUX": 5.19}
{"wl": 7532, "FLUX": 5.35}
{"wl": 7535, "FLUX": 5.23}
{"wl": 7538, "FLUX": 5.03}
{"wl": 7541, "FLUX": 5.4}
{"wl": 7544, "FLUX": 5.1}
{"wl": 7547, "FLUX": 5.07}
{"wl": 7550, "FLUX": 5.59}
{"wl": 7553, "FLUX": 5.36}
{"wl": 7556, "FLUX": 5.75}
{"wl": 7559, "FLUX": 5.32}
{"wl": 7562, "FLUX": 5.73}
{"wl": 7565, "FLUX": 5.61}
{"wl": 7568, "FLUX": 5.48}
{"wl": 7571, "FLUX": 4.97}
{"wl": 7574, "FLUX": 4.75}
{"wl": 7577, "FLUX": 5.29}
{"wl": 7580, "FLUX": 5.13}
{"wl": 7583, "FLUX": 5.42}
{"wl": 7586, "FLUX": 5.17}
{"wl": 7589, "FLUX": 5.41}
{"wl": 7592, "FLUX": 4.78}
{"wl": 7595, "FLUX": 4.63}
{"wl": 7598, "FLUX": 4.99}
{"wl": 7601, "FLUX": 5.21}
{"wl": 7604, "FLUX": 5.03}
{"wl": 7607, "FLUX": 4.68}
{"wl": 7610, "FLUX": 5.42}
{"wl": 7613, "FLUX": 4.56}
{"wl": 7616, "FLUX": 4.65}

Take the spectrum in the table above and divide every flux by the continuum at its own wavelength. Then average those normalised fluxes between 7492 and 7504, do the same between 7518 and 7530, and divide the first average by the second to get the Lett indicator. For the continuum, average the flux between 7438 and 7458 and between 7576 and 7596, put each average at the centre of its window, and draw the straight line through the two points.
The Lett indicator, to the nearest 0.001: 0.949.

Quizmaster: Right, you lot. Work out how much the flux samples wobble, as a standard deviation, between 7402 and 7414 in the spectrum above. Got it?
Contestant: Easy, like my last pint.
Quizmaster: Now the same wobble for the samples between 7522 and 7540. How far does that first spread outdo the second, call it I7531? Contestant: -0.05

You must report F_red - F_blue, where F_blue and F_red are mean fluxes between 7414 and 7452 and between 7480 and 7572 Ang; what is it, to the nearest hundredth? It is 0.31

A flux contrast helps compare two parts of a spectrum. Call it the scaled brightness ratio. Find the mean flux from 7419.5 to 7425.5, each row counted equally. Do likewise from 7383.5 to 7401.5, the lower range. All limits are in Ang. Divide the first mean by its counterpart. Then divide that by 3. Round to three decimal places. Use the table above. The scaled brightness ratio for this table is 0.318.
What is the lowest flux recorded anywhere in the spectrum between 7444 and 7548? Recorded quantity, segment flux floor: 3.66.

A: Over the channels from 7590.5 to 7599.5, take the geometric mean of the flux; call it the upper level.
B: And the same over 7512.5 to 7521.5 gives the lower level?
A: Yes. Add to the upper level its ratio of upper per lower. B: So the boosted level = 5.66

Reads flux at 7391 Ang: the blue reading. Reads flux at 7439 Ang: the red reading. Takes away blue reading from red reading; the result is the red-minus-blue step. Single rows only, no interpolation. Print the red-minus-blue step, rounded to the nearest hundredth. -0.13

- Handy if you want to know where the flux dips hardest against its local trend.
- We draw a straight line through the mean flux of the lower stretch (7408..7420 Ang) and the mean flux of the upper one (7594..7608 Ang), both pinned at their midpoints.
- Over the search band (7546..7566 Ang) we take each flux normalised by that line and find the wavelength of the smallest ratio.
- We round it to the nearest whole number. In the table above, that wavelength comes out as 7547 Ang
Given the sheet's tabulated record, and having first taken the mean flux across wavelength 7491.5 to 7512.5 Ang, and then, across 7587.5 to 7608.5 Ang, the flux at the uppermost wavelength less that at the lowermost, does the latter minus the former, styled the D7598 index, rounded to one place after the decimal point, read -5.7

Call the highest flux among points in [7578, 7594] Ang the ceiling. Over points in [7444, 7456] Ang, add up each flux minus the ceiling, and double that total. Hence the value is -2.6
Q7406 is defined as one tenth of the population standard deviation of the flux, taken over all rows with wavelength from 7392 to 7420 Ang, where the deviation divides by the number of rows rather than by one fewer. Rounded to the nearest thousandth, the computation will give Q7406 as 0.019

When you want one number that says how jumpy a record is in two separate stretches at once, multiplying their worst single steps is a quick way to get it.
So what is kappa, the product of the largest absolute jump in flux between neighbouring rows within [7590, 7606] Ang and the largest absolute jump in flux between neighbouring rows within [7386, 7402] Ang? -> 0.19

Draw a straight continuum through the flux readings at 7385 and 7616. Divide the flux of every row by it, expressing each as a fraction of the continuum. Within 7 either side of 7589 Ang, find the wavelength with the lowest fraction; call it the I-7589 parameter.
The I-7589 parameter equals 7595 Ang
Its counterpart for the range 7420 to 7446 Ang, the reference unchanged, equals 7439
